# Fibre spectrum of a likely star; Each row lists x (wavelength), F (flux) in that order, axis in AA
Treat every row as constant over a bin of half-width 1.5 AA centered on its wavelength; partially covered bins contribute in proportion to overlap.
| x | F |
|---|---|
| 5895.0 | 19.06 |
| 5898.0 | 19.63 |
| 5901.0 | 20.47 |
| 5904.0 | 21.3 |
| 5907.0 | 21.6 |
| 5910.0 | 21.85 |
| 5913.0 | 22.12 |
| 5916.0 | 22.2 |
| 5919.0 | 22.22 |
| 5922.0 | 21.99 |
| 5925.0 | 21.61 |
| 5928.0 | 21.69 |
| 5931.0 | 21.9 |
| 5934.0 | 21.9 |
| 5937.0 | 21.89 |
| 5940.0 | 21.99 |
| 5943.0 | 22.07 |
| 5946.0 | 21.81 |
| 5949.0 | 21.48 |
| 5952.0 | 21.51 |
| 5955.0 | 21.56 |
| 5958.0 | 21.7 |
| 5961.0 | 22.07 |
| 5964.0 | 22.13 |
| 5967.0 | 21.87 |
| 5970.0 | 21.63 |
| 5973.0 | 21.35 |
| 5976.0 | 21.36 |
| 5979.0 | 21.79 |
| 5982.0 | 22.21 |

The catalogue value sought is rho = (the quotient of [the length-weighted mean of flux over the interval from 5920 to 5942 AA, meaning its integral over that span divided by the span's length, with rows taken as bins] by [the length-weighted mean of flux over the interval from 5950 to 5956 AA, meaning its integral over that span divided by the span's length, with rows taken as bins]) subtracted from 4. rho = 2.98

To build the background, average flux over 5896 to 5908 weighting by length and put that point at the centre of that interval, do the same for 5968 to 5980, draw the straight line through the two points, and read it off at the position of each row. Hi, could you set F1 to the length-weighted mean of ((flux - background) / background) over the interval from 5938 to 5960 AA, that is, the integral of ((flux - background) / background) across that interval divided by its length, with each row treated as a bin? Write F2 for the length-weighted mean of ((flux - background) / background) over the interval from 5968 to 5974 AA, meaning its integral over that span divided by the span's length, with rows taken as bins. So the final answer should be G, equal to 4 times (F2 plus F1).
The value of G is 0.104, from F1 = 0.024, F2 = 0.002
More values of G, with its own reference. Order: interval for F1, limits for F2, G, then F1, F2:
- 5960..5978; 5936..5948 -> 0.196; 0.012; 0.037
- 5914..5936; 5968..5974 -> 0.199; 0.048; 0.002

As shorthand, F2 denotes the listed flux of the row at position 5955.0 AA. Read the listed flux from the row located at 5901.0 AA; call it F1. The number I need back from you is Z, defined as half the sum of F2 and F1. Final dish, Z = 21.0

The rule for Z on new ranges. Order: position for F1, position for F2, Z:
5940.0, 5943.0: 22.0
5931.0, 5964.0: 22.0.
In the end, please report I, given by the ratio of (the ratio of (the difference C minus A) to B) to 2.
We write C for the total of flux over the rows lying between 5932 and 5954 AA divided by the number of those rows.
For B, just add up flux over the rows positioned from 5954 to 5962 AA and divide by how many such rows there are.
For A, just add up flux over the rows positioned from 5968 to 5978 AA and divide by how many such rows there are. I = 0.008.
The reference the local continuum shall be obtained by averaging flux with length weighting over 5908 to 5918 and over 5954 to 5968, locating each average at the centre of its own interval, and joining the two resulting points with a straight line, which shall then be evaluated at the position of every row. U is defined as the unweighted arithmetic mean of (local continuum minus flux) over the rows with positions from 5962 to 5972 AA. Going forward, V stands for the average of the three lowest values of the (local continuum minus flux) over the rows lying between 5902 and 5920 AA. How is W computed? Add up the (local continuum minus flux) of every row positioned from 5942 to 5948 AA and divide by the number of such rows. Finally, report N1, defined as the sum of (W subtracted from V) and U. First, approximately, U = -0.021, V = -0.15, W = 0.0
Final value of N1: -0.2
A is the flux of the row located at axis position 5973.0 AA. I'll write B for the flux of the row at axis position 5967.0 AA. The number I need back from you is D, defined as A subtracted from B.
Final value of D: 0.52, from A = 21.35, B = 21.87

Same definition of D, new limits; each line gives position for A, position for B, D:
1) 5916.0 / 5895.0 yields -3.14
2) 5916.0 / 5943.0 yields -0.13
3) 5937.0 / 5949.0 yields -0.41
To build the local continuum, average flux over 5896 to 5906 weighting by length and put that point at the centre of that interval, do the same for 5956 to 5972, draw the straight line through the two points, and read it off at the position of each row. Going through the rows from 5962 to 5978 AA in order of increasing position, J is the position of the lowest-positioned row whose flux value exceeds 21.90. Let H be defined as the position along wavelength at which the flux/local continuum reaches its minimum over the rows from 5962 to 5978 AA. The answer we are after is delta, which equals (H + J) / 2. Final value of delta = 5970.0 AA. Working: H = 5976.0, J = 5964.0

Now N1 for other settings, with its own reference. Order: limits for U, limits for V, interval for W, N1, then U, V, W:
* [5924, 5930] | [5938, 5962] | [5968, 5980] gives -0.1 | 0.346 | -0.12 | 0.3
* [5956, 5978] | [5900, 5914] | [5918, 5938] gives 0.2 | 0.126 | 0.20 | 0.1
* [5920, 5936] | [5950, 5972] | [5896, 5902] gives -2.0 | 0.172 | -0.16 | 2.0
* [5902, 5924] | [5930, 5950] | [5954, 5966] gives 0.1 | 0.145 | -0.03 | 0.0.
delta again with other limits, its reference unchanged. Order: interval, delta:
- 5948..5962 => 5958.0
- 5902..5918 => 5908.5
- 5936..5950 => 5944.5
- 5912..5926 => 5919.0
